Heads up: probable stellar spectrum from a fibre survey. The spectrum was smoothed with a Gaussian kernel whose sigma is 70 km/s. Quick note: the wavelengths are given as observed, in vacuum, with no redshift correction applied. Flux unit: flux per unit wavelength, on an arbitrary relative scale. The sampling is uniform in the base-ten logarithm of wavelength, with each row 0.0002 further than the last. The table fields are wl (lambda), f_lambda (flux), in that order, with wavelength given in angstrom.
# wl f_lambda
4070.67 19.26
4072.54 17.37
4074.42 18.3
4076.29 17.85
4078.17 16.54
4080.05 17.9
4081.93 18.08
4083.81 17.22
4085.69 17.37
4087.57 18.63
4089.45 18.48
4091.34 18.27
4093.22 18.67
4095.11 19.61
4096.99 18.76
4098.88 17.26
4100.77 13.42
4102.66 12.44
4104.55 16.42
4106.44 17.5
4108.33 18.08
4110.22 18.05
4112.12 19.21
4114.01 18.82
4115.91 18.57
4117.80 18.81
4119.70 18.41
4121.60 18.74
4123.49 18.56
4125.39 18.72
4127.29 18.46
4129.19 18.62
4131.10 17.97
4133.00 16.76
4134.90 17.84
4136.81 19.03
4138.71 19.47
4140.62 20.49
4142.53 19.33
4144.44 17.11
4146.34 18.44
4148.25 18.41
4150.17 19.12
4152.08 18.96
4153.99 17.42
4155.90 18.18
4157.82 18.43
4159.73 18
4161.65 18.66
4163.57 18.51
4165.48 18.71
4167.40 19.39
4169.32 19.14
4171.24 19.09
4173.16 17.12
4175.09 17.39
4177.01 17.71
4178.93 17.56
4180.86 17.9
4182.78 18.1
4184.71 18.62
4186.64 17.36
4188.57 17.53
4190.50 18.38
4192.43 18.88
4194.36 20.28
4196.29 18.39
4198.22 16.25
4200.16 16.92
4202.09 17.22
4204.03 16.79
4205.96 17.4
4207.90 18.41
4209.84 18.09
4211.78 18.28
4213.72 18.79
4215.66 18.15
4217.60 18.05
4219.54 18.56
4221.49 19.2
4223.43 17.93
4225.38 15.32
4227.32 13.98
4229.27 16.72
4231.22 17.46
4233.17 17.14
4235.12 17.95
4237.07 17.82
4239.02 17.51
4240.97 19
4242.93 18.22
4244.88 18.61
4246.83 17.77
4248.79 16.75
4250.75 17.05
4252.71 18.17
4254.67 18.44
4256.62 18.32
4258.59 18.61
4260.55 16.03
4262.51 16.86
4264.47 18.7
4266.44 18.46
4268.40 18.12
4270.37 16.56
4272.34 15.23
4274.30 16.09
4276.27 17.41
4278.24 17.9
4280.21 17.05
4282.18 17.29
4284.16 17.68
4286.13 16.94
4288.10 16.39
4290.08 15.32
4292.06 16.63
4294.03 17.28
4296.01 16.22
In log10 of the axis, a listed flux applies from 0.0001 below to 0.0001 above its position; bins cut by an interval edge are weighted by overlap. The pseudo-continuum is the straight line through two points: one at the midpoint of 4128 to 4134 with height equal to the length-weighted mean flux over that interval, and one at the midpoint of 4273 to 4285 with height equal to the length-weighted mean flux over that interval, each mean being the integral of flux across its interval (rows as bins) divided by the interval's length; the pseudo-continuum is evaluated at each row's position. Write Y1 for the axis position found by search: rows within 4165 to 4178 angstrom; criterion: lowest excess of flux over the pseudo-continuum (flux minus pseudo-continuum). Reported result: 4173.16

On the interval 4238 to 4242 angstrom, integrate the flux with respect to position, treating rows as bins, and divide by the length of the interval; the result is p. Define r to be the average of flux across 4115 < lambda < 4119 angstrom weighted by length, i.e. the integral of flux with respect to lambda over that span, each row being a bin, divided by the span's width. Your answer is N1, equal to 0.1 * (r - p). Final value 0.04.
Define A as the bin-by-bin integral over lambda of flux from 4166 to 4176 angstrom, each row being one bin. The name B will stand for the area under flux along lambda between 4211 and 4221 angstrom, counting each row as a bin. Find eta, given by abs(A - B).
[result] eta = 0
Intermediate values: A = 184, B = 184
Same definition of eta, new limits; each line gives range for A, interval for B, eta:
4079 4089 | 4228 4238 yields 6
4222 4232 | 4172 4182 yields 12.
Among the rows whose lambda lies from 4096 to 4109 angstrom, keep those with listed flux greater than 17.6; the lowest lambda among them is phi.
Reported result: 4096.99 angstrom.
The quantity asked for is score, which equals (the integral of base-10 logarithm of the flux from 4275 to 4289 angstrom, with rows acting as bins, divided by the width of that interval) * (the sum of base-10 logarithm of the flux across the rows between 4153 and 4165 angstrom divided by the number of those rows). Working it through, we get 1.56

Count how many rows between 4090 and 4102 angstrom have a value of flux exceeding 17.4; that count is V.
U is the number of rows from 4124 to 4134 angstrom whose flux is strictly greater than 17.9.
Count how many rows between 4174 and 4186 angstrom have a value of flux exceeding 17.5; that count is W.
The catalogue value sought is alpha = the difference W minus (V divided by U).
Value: 4.0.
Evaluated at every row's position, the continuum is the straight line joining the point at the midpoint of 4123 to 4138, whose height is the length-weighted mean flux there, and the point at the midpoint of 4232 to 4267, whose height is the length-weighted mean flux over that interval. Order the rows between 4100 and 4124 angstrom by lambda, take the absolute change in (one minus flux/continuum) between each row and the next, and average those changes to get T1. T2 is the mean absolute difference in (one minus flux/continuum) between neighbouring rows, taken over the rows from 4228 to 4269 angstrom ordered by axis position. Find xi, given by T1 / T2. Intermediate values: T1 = 0.044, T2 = 0.041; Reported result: 1.1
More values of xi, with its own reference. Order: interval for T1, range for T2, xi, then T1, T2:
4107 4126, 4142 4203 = 0.5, 0.019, 0.040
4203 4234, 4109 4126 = 2.4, 0.050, 0.021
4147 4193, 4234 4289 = 0.7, 0.030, 0.044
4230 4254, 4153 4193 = 1.4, 0.038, 0.028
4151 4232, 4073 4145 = 0.9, 0.043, 0.048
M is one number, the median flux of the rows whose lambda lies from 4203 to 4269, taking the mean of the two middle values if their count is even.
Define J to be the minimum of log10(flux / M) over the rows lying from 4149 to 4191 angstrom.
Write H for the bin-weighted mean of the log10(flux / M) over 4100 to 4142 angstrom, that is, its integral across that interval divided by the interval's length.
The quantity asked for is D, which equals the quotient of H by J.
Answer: 0.21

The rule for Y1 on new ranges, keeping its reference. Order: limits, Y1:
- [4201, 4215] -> 4204.03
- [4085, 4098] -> 4085.69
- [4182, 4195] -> 4186.64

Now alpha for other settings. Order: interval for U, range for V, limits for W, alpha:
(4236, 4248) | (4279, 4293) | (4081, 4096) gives 5.7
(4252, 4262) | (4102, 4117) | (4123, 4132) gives 3.5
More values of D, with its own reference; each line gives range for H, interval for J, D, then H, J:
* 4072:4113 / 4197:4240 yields 0.14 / -0.016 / -0.111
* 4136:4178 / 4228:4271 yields -0.21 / 0.011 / -0.052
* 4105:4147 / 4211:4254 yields -0.08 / 0.009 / -0.111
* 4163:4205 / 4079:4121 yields 0.01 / -0.001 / -0.162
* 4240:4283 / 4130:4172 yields 0.39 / -0.013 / -0.033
